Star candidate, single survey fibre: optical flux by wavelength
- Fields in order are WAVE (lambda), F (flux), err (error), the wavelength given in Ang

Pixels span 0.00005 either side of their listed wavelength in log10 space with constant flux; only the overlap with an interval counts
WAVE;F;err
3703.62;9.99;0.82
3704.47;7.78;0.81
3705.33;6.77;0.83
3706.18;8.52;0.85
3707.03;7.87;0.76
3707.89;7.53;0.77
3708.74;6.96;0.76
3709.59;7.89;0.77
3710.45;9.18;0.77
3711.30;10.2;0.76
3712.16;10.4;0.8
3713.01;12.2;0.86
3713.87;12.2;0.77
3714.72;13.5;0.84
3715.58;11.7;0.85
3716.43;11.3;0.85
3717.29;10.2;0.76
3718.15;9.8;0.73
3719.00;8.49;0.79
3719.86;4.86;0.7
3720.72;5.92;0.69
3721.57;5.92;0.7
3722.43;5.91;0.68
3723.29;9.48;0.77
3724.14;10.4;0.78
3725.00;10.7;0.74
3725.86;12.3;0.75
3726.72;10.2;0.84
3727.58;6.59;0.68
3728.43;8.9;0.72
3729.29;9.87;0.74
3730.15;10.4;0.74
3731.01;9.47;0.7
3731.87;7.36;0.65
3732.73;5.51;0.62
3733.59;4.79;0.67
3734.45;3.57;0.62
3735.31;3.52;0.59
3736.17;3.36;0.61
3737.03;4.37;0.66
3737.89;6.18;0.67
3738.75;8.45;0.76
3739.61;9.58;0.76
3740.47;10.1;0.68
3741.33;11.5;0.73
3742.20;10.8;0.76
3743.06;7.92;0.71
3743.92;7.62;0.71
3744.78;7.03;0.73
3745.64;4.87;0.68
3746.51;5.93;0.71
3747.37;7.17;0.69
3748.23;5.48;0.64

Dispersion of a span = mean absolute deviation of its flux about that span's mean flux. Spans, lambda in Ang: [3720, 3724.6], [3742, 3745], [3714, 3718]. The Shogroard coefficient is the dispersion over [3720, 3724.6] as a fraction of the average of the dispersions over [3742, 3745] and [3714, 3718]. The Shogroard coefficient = 1.8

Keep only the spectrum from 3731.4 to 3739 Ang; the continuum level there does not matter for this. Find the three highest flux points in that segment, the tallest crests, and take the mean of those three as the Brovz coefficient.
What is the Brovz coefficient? 7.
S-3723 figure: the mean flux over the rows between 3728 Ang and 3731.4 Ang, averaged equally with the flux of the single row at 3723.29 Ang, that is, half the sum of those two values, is 9.57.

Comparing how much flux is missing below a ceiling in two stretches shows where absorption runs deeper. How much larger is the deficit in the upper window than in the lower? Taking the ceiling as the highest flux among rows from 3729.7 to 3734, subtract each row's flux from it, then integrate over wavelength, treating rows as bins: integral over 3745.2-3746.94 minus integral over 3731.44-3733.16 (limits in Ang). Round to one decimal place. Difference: 1.8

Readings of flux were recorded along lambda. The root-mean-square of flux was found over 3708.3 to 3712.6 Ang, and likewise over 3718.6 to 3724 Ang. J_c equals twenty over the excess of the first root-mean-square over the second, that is 10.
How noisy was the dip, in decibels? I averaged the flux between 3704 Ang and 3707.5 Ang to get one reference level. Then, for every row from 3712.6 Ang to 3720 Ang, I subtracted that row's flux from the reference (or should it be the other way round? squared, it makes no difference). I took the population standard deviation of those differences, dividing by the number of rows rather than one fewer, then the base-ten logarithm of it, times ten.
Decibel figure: 3.9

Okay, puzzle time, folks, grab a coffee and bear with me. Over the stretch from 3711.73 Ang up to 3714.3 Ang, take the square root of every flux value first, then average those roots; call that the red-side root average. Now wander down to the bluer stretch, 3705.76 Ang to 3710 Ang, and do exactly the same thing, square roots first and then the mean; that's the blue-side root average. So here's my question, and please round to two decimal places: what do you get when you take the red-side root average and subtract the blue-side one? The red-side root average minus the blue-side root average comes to 0.62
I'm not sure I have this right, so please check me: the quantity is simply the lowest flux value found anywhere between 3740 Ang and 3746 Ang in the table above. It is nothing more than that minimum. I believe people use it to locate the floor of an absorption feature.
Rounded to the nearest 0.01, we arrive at 4.87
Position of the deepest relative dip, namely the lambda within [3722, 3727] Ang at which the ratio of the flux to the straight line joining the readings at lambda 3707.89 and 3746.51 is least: 3722.43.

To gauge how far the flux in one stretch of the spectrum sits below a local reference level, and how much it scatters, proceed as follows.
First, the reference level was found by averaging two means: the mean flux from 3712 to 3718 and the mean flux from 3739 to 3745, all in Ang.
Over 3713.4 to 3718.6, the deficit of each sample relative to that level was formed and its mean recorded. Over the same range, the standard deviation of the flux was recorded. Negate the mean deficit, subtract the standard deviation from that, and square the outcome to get 0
